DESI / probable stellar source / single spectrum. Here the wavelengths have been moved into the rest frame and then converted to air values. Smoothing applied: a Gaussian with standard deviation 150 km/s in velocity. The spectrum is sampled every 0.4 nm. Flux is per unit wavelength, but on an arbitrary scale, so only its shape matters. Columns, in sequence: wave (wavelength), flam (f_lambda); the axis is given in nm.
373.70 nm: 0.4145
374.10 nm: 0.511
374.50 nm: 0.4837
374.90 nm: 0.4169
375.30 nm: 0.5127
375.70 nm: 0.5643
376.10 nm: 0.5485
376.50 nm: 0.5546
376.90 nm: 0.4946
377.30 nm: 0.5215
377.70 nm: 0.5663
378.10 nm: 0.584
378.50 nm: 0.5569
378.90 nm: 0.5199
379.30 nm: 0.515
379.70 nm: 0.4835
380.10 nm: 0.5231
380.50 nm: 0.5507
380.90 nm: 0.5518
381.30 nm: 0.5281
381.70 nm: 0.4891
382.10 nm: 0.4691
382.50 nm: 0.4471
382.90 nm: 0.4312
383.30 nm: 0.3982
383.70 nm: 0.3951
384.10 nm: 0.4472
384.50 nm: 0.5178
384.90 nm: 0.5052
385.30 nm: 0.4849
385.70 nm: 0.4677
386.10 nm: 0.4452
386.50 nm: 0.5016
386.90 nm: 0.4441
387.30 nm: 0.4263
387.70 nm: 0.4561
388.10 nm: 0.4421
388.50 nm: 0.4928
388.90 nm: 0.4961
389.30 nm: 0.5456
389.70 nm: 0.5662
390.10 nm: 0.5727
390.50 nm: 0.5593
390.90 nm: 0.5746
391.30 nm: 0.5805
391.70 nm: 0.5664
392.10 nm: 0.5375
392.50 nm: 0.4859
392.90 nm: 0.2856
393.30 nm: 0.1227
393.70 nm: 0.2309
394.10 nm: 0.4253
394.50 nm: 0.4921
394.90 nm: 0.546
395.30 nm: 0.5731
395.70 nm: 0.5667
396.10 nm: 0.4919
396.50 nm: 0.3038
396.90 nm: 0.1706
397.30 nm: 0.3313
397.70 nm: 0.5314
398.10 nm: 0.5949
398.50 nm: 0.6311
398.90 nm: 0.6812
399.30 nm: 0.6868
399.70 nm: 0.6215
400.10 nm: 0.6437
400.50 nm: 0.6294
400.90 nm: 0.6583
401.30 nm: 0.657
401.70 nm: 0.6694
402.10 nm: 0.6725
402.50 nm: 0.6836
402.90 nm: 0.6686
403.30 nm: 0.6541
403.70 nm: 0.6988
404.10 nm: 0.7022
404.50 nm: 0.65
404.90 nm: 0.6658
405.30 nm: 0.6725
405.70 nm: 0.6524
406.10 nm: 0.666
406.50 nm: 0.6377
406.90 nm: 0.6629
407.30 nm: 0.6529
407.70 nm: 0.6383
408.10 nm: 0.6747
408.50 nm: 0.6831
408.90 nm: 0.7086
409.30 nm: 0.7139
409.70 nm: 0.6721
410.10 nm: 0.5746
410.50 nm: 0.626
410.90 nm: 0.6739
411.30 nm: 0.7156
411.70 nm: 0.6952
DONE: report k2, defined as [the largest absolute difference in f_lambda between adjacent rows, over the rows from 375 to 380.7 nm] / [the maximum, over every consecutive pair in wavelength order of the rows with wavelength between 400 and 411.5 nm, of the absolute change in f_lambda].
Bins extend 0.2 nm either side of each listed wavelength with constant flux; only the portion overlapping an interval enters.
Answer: 0.6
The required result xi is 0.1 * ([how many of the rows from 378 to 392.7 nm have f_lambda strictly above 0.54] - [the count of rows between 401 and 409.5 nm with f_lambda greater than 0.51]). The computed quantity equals -1.0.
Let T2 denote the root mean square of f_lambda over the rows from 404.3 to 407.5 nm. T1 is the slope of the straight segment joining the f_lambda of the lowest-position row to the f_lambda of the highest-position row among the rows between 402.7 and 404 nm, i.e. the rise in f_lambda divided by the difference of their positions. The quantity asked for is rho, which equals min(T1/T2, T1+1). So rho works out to 0.057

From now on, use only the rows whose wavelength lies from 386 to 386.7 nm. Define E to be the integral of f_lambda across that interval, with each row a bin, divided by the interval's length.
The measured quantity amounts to 0.48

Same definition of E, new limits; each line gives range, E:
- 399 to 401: 0.65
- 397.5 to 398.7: 0.59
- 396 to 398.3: 0.40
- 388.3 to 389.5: 0.51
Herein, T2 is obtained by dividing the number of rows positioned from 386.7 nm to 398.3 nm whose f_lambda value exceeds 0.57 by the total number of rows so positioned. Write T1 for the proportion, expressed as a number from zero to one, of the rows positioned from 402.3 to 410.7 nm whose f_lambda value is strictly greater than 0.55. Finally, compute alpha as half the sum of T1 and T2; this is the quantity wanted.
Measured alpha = 0.59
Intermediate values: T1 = 1.00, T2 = 0.2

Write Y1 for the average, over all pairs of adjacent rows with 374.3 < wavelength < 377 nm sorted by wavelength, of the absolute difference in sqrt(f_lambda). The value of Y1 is 0.035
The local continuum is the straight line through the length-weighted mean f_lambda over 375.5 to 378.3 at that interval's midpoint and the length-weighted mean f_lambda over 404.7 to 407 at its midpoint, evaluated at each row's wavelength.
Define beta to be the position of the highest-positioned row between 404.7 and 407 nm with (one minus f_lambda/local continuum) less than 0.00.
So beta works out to 406.10 nm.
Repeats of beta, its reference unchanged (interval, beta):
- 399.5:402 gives 401.70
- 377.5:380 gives 378.50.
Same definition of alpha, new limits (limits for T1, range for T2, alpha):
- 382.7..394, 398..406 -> 0.61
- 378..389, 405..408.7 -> 0.57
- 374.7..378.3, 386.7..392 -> 0.34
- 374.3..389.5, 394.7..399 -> 0.27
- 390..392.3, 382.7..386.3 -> 0.42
